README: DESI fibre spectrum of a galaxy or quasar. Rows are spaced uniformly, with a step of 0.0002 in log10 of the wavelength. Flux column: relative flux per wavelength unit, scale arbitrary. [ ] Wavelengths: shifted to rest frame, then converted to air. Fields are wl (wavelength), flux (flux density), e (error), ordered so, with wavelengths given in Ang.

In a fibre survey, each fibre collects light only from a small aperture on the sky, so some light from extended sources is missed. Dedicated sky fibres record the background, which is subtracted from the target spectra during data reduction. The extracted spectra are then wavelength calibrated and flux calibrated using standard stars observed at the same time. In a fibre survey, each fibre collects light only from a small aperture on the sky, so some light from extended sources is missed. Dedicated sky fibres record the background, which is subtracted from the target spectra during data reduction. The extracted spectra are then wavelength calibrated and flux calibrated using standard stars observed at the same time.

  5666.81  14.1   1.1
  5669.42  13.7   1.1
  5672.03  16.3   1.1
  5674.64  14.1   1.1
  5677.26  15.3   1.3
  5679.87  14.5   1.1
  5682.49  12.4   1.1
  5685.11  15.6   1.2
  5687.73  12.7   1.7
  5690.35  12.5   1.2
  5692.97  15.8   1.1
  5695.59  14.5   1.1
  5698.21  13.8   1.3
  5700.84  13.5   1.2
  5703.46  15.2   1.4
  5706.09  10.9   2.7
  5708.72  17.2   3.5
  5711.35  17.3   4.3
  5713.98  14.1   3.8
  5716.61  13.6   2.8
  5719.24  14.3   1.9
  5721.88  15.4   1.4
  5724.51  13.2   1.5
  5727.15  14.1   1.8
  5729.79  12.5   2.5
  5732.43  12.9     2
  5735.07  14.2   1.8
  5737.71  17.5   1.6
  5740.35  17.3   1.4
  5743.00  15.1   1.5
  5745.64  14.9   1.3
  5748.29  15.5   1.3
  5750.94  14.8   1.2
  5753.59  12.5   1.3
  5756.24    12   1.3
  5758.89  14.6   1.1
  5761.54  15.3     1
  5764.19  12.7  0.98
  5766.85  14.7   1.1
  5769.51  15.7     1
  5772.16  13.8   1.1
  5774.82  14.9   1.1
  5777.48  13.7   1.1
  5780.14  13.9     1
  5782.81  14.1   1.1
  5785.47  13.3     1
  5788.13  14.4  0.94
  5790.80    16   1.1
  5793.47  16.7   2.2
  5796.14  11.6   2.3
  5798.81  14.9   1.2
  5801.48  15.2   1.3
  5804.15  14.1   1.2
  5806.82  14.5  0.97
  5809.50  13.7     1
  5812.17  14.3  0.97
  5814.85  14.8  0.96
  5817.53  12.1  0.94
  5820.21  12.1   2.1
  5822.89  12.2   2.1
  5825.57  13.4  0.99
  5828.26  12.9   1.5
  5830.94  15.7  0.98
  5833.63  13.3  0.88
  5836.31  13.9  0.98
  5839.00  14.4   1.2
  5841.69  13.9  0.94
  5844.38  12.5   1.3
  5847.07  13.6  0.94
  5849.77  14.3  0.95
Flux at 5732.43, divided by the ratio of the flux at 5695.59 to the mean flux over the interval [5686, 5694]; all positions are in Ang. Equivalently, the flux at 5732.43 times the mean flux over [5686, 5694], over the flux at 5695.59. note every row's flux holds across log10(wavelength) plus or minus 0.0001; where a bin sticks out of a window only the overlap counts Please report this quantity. 12.2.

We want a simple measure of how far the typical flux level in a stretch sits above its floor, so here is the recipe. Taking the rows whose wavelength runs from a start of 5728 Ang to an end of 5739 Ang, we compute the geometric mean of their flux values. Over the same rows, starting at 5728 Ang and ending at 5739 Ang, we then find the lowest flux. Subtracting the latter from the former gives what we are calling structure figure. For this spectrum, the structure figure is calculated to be 1.6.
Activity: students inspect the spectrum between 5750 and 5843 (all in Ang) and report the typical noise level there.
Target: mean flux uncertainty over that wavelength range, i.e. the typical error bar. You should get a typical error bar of 1.20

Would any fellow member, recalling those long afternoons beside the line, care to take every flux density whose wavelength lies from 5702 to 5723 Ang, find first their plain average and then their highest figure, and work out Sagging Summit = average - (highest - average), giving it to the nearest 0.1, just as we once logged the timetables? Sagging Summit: 12.2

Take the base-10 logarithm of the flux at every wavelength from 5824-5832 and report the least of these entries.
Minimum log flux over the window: 1.11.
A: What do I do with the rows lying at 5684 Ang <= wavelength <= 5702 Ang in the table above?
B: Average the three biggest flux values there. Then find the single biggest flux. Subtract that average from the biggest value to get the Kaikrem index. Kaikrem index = 0.50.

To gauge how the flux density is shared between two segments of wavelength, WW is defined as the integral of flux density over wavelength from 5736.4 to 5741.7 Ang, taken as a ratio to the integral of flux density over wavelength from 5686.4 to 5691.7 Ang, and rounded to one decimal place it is 1.4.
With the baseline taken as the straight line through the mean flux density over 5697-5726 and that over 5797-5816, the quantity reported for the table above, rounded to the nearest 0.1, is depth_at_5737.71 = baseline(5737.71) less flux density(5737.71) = -3.1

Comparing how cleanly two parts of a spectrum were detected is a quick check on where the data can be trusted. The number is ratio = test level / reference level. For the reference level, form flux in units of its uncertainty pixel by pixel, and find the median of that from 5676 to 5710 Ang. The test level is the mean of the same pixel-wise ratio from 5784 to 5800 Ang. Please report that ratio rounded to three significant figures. 1.01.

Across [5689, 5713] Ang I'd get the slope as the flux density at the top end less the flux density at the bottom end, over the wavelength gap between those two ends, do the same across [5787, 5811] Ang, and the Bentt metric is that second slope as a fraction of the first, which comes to -0.1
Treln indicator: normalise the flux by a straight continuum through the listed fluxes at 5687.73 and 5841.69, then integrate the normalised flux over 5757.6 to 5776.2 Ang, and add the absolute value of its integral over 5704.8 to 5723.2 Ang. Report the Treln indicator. 41.2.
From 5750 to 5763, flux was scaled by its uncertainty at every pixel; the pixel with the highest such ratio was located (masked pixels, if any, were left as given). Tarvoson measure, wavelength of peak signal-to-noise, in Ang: 5761.54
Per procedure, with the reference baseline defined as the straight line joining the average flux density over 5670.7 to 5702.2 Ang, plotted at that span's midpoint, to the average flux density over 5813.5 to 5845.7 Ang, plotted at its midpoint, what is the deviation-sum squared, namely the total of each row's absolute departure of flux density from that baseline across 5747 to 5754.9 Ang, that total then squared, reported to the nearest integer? 15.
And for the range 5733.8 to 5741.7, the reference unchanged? 51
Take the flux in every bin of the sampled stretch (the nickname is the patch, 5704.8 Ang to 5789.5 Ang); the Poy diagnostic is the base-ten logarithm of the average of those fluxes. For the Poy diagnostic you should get 1.16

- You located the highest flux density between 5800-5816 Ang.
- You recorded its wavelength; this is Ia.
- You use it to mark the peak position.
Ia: 5801.48 Ang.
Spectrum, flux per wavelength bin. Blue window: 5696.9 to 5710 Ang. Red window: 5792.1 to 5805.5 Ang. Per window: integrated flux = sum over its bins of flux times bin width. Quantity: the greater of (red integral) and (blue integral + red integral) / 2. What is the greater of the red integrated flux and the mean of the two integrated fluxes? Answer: 194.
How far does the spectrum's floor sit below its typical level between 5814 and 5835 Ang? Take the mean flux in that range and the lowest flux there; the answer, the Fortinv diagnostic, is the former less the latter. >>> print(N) 1.2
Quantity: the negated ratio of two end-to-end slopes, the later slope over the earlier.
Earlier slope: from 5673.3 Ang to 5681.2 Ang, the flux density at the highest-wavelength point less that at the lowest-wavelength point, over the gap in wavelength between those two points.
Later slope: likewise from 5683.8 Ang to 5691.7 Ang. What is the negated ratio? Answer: 7.74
